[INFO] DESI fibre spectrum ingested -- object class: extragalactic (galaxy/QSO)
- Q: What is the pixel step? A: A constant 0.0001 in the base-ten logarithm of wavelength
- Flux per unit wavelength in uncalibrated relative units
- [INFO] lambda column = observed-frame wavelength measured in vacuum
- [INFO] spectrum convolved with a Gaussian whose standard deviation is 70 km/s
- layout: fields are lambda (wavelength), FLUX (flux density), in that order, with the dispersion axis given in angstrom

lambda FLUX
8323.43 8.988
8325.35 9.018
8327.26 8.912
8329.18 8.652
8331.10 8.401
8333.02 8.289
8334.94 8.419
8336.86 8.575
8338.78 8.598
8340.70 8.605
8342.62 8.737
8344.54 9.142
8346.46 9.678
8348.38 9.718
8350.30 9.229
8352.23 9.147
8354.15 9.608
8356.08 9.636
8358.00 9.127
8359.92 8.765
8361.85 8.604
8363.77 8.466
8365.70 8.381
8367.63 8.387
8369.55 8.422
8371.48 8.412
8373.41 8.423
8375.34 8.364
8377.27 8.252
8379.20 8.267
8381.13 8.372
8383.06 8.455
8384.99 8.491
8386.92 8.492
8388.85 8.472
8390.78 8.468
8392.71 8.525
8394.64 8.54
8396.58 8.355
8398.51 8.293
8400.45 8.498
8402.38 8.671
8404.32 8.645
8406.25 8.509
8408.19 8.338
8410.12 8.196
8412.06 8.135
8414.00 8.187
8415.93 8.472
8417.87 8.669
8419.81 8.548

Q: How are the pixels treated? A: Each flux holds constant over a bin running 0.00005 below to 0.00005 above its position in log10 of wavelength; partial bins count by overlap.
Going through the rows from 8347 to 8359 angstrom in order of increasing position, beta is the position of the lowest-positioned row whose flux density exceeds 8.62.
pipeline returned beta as 8348.38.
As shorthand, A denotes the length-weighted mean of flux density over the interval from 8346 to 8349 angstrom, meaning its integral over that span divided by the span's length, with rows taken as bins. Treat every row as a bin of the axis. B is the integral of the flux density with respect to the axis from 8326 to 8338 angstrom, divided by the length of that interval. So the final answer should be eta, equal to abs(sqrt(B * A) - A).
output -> 0.59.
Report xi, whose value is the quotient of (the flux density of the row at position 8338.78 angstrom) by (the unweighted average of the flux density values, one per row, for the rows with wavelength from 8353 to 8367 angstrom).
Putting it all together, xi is 0.962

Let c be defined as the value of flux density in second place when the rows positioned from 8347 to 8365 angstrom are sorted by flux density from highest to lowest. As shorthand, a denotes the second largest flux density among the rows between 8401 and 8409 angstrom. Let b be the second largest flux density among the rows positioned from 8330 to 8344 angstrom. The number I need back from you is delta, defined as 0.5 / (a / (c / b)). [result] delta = 0.065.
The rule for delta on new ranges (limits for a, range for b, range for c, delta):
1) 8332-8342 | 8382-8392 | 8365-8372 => 0.058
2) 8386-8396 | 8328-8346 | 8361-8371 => 0.057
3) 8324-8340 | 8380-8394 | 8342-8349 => 0.064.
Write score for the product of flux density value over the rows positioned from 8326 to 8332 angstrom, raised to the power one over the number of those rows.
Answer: 8.7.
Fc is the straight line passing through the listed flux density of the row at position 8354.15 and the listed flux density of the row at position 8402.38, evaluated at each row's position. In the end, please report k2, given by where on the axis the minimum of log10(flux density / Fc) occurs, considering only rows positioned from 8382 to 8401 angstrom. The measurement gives 8383.06 angstrom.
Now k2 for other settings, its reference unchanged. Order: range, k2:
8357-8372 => 8365.70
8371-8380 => 8377.27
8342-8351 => 8342.62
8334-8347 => 8334.94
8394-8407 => 8398.51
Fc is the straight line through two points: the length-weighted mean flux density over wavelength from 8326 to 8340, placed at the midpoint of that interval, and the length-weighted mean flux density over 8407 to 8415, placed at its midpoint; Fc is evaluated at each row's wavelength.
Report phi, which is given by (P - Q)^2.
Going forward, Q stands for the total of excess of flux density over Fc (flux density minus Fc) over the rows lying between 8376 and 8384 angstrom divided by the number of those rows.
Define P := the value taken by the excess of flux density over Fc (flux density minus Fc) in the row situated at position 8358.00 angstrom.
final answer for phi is 0.48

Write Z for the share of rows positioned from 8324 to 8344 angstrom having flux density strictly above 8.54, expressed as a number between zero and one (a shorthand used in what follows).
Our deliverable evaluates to 0.7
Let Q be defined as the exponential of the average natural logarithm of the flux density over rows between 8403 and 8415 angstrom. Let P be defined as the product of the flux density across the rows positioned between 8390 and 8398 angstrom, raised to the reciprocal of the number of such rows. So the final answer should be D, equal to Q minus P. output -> -0.1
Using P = 8.5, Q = 8.3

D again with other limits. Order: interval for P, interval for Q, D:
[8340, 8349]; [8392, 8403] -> -0.7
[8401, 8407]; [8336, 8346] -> 0.1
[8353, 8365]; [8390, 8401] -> -0.6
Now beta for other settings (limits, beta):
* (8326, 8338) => 8327.26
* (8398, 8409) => 8402.38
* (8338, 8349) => 8342.62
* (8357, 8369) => 8358.00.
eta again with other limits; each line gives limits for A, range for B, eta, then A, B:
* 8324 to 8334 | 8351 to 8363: 0.23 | 8.66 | 9.14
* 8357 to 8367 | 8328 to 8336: 0.11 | 8.67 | 8.45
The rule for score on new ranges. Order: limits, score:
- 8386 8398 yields 8.5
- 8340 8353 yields 9.2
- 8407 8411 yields 8.3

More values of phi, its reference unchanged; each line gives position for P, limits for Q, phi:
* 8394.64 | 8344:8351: 0.49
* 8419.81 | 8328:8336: 0.23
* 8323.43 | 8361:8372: 0.13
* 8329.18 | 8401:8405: 0.10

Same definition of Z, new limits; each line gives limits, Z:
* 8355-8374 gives 0.4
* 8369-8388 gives 0.0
